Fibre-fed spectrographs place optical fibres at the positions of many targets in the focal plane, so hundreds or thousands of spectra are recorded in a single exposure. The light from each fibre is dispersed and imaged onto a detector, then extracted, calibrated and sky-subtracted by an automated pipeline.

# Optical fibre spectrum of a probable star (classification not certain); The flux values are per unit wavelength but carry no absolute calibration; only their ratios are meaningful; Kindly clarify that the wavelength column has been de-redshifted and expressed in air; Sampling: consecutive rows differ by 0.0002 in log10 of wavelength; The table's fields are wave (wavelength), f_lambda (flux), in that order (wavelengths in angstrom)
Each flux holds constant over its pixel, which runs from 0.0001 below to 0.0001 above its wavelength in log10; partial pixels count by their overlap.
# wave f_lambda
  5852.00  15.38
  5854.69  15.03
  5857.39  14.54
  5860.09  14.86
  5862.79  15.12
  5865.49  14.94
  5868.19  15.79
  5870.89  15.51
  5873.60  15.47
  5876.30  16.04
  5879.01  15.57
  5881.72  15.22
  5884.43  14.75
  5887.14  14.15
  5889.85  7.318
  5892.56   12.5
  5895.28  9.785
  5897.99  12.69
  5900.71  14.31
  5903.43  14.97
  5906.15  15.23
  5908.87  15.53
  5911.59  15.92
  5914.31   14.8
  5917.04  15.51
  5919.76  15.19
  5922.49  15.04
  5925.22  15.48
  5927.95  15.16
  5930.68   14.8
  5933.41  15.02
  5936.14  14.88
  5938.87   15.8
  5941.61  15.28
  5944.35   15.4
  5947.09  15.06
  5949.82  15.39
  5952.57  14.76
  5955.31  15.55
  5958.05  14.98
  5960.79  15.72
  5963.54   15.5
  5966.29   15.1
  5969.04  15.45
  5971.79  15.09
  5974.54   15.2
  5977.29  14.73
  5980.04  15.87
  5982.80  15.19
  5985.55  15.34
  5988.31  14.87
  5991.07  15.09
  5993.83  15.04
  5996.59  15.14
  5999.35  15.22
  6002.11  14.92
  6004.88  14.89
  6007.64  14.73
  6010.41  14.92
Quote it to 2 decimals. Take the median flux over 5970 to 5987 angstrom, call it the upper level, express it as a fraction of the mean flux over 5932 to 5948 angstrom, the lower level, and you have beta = 1.00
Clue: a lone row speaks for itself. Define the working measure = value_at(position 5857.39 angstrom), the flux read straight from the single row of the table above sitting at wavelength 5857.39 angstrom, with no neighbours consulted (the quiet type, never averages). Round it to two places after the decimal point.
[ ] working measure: 14.54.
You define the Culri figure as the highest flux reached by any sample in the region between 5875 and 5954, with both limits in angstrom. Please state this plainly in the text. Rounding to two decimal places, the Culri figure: 16.04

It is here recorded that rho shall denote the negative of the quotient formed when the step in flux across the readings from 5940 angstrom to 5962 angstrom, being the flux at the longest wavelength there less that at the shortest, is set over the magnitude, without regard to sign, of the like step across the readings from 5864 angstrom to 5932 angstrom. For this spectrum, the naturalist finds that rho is -3.14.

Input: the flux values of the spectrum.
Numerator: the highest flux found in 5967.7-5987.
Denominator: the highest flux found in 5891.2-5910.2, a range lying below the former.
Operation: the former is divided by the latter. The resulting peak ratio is 1.02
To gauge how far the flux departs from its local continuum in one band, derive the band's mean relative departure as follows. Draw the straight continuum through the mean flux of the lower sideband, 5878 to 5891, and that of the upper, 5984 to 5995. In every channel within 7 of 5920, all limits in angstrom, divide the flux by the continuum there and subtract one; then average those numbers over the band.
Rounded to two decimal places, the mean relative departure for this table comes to 0.09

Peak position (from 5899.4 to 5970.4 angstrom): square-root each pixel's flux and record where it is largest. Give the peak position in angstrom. 5911.59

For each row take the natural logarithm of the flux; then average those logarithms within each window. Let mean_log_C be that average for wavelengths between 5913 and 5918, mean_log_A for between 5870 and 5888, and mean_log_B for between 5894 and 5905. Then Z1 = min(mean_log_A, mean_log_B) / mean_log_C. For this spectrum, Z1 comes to 0.94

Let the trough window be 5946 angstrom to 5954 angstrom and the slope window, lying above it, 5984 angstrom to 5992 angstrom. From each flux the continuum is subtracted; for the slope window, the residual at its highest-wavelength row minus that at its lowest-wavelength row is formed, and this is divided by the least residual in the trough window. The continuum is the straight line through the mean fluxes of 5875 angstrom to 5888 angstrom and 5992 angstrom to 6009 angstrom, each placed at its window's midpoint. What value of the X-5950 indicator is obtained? 1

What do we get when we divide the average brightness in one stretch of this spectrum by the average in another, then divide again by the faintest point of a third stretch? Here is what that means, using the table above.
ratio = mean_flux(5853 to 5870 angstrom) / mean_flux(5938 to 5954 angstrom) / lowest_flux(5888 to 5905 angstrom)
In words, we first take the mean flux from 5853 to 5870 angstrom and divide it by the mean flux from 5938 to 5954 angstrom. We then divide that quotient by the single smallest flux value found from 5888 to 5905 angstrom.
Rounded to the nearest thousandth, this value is 0.135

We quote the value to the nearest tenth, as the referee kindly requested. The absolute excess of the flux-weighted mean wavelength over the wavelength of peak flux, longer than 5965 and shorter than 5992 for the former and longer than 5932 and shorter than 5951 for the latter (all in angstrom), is 39.8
